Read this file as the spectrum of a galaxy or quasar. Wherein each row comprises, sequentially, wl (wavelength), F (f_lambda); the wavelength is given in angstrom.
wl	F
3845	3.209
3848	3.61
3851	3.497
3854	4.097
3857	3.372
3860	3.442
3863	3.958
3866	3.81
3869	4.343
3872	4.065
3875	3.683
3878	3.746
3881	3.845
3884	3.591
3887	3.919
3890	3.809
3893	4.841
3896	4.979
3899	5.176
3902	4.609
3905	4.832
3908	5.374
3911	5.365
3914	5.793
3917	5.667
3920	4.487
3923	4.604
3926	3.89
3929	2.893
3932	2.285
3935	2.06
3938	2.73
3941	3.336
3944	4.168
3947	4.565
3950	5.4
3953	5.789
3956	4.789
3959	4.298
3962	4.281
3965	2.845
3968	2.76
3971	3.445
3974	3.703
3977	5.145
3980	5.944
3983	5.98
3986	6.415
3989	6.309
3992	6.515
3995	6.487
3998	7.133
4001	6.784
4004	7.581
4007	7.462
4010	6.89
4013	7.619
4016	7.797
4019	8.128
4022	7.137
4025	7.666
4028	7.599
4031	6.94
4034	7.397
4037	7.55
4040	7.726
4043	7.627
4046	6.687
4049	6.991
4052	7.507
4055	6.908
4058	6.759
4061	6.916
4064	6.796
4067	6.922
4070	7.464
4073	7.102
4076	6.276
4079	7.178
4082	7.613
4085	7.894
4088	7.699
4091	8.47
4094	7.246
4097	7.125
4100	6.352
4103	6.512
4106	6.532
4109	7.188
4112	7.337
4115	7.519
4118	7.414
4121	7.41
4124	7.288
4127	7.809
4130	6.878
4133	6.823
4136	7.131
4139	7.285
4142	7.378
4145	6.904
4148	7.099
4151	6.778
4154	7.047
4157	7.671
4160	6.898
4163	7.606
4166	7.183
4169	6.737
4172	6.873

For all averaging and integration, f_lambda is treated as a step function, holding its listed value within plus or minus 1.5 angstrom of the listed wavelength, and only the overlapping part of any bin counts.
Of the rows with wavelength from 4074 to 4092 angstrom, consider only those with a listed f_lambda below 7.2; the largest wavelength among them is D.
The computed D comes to 4079 angstrom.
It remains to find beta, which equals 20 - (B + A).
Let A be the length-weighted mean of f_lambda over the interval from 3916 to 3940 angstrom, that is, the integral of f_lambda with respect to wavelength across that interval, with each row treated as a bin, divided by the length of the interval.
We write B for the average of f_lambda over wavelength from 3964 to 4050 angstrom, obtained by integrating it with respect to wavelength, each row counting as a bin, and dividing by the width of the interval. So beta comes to 10.0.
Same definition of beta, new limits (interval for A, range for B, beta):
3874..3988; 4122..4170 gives 8.5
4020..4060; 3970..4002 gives 6.9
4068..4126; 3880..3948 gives 8.5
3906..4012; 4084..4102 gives 7.6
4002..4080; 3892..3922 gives 7.6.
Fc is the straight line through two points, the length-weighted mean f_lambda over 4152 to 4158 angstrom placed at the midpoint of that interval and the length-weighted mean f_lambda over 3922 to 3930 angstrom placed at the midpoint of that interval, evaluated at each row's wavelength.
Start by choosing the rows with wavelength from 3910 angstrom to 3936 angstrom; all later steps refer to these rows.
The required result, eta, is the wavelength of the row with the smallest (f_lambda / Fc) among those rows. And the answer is 3935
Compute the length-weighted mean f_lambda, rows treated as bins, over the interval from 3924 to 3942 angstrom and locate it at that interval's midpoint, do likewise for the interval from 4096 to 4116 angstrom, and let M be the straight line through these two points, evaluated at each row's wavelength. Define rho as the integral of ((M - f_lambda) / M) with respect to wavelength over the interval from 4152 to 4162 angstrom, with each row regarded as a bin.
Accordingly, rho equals 1.1 angstrom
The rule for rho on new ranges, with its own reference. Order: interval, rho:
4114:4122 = -0.3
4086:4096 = -1.8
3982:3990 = -4.1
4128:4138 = 0.7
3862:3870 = -15.9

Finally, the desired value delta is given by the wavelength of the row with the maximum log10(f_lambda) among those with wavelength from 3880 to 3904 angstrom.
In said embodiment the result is 3899 angstrom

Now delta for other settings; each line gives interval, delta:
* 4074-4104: 4091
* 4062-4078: 4070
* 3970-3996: 3992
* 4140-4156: 4142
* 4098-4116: 4115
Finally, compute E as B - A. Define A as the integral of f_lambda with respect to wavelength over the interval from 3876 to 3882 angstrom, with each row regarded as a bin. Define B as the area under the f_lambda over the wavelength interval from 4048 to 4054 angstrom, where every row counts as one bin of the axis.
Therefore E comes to 21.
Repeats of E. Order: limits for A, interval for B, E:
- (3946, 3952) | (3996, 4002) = 11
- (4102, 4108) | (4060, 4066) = 2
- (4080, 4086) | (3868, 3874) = -21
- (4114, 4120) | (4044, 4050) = -3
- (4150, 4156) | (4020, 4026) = 3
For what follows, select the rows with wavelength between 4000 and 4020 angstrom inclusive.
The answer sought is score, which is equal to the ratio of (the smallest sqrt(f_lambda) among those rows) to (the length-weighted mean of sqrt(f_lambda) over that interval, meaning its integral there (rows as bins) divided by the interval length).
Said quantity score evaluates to 0.954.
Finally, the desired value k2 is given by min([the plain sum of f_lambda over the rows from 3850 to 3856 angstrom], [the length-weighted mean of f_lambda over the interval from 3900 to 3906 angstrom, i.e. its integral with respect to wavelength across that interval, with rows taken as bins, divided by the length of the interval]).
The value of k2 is 4.7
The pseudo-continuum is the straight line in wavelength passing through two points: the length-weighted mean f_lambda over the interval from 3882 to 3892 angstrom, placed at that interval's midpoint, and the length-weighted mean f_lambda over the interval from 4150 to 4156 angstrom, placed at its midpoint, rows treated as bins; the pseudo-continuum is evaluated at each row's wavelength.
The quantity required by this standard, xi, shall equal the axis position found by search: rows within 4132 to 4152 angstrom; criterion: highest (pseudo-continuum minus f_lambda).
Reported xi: 4151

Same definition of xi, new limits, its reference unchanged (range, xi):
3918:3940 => 3935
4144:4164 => 4151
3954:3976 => 3968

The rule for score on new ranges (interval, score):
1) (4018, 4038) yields 0.964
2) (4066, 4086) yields 0.934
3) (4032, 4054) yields 0.955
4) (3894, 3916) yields 0.945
